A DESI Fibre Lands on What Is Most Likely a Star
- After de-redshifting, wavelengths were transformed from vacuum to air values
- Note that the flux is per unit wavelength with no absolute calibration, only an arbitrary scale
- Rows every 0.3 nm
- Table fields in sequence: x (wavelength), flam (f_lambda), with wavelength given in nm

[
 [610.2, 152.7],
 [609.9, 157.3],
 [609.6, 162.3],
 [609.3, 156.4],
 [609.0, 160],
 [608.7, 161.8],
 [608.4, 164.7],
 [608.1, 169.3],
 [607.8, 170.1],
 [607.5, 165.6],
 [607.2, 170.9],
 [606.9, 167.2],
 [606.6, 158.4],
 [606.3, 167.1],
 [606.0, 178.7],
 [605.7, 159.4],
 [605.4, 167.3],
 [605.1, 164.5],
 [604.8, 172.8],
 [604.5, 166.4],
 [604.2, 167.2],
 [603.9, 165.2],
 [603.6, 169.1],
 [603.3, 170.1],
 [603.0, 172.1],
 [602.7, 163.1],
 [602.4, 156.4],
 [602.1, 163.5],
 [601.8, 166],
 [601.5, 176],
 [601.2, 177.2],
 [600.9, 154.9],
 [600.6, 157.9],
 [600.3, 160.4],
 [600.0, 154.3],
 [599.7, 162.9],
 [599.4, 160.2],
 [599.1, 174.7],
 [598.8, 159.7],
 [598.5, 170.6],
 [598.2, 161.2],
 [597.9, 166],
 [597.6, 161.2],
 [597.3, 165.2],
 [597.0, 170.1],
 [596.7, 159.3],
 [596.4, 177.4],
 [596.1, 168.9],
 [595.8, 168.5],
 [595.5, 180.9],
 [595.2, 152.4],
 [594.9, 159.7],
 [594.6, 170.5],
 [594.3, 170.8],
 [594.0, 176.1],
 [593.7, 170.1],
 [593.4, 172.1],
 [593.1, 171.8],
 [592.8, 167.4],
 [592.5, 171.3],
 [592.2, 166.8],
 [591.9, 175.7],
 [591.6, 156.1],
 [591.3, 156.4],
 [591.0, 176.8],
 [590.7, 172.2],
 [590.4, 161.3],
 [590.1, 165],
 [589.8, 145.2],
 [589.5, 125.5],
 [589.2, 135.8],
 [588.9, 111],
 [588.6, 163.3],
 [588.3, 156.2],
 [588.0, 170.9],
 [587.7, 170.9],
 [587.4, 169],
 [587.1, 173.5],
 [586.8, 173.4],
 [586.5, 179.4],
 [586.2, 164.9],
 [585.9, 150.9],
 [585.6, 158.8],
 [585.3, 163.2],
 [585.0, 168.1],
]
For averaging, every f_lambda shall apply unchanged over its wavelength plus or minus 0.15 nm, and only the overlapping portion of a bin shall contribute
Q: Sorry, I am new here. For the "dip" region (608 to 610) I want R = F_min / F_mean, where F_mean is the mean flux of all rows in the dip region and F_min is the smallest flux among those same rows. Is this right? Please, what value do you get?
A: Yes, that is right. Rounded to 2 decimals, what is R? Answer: 0.97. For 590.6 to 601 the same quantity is 0.92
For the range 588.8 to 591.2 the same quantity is 0.74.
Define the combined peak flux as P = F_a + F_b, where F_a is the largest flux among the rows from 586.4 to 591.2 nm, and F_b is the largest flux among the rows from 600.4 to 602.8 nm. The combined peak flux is 357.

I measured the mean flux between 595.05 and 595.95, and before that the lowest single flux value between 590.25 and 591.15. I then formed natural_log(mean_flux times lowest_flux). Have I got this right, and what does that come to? 10.2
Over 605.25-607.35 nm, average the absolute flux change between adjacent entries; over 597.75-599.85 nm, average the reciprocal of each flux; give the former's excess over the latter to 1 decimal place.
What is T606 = 10.0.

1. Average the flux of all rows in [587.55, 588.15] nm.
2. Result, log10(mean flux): 2.23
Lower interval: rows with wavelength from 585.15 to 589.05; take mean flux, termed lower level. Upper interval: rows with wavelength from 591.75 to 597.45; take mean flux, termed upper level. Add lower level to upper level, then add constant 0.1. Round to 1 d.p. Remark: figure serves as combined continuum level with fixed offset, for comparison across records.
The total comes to 331.3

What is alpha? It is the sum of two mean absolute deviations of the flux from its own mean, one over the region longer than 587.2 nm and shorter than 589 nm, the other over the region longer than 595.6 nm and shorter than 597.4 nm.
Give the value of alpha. 20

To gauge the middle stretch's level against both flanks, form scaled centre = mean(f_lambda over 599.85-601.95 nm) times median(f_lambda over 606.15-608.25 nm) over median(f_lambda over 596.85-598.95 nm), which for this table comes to 166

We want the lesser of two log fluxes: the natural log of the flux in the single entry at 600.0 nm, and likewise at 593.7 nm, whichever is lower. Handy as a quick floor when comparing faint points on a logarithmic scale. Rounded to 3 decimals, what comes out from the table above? 5.039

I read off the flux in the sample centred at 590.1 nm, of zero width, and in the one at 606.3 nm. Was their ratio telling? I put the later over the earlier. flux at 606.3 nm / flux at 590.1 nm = 1.01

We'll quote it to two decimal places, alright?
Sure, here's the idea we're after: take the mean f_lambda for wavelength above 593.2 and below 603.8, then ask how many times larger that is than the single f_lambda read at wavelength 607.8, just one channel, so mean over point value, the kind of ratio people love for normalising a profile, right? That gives 0.98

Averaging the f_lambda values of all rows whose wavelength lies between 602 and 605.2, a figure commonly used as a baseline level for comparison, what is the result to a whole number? 166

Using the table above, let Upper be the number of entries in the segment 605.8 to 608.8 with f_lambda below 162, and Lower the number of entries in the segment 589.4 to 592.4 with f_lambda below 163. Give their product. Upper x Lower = 10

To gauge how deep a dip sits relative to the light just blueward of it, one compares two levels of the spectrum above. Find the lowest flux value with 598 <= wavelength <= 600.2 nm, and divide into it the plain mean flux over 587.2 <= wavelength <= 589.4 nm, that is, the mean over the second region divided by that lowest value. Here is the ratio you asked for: 1.00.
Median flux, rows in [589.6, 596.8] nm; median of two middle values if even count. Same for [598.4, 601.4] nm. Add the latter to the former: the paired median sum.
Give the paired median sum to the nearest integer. 330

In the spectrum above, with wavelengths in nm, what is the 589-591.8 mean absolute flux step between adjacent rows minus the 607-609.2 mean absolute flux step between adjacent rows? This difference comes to 8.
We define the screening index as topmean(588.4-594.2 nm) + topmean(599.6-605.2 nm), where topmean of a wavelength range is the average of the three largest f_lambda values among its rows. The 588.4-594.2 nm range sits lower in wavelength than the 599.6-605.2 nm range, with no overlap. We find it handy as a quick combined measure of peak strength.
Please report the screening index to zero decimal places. 352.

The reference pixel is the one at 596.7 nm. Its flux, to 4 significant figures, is 159.3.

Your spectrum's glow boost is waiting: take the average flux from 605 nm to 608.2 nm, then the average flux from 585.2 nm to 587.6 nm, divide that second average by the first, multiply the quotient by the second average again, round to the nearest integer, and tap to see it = 166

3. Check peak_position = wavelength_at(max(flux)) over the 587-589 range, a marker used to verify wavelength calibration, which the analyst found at 587.1 nm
